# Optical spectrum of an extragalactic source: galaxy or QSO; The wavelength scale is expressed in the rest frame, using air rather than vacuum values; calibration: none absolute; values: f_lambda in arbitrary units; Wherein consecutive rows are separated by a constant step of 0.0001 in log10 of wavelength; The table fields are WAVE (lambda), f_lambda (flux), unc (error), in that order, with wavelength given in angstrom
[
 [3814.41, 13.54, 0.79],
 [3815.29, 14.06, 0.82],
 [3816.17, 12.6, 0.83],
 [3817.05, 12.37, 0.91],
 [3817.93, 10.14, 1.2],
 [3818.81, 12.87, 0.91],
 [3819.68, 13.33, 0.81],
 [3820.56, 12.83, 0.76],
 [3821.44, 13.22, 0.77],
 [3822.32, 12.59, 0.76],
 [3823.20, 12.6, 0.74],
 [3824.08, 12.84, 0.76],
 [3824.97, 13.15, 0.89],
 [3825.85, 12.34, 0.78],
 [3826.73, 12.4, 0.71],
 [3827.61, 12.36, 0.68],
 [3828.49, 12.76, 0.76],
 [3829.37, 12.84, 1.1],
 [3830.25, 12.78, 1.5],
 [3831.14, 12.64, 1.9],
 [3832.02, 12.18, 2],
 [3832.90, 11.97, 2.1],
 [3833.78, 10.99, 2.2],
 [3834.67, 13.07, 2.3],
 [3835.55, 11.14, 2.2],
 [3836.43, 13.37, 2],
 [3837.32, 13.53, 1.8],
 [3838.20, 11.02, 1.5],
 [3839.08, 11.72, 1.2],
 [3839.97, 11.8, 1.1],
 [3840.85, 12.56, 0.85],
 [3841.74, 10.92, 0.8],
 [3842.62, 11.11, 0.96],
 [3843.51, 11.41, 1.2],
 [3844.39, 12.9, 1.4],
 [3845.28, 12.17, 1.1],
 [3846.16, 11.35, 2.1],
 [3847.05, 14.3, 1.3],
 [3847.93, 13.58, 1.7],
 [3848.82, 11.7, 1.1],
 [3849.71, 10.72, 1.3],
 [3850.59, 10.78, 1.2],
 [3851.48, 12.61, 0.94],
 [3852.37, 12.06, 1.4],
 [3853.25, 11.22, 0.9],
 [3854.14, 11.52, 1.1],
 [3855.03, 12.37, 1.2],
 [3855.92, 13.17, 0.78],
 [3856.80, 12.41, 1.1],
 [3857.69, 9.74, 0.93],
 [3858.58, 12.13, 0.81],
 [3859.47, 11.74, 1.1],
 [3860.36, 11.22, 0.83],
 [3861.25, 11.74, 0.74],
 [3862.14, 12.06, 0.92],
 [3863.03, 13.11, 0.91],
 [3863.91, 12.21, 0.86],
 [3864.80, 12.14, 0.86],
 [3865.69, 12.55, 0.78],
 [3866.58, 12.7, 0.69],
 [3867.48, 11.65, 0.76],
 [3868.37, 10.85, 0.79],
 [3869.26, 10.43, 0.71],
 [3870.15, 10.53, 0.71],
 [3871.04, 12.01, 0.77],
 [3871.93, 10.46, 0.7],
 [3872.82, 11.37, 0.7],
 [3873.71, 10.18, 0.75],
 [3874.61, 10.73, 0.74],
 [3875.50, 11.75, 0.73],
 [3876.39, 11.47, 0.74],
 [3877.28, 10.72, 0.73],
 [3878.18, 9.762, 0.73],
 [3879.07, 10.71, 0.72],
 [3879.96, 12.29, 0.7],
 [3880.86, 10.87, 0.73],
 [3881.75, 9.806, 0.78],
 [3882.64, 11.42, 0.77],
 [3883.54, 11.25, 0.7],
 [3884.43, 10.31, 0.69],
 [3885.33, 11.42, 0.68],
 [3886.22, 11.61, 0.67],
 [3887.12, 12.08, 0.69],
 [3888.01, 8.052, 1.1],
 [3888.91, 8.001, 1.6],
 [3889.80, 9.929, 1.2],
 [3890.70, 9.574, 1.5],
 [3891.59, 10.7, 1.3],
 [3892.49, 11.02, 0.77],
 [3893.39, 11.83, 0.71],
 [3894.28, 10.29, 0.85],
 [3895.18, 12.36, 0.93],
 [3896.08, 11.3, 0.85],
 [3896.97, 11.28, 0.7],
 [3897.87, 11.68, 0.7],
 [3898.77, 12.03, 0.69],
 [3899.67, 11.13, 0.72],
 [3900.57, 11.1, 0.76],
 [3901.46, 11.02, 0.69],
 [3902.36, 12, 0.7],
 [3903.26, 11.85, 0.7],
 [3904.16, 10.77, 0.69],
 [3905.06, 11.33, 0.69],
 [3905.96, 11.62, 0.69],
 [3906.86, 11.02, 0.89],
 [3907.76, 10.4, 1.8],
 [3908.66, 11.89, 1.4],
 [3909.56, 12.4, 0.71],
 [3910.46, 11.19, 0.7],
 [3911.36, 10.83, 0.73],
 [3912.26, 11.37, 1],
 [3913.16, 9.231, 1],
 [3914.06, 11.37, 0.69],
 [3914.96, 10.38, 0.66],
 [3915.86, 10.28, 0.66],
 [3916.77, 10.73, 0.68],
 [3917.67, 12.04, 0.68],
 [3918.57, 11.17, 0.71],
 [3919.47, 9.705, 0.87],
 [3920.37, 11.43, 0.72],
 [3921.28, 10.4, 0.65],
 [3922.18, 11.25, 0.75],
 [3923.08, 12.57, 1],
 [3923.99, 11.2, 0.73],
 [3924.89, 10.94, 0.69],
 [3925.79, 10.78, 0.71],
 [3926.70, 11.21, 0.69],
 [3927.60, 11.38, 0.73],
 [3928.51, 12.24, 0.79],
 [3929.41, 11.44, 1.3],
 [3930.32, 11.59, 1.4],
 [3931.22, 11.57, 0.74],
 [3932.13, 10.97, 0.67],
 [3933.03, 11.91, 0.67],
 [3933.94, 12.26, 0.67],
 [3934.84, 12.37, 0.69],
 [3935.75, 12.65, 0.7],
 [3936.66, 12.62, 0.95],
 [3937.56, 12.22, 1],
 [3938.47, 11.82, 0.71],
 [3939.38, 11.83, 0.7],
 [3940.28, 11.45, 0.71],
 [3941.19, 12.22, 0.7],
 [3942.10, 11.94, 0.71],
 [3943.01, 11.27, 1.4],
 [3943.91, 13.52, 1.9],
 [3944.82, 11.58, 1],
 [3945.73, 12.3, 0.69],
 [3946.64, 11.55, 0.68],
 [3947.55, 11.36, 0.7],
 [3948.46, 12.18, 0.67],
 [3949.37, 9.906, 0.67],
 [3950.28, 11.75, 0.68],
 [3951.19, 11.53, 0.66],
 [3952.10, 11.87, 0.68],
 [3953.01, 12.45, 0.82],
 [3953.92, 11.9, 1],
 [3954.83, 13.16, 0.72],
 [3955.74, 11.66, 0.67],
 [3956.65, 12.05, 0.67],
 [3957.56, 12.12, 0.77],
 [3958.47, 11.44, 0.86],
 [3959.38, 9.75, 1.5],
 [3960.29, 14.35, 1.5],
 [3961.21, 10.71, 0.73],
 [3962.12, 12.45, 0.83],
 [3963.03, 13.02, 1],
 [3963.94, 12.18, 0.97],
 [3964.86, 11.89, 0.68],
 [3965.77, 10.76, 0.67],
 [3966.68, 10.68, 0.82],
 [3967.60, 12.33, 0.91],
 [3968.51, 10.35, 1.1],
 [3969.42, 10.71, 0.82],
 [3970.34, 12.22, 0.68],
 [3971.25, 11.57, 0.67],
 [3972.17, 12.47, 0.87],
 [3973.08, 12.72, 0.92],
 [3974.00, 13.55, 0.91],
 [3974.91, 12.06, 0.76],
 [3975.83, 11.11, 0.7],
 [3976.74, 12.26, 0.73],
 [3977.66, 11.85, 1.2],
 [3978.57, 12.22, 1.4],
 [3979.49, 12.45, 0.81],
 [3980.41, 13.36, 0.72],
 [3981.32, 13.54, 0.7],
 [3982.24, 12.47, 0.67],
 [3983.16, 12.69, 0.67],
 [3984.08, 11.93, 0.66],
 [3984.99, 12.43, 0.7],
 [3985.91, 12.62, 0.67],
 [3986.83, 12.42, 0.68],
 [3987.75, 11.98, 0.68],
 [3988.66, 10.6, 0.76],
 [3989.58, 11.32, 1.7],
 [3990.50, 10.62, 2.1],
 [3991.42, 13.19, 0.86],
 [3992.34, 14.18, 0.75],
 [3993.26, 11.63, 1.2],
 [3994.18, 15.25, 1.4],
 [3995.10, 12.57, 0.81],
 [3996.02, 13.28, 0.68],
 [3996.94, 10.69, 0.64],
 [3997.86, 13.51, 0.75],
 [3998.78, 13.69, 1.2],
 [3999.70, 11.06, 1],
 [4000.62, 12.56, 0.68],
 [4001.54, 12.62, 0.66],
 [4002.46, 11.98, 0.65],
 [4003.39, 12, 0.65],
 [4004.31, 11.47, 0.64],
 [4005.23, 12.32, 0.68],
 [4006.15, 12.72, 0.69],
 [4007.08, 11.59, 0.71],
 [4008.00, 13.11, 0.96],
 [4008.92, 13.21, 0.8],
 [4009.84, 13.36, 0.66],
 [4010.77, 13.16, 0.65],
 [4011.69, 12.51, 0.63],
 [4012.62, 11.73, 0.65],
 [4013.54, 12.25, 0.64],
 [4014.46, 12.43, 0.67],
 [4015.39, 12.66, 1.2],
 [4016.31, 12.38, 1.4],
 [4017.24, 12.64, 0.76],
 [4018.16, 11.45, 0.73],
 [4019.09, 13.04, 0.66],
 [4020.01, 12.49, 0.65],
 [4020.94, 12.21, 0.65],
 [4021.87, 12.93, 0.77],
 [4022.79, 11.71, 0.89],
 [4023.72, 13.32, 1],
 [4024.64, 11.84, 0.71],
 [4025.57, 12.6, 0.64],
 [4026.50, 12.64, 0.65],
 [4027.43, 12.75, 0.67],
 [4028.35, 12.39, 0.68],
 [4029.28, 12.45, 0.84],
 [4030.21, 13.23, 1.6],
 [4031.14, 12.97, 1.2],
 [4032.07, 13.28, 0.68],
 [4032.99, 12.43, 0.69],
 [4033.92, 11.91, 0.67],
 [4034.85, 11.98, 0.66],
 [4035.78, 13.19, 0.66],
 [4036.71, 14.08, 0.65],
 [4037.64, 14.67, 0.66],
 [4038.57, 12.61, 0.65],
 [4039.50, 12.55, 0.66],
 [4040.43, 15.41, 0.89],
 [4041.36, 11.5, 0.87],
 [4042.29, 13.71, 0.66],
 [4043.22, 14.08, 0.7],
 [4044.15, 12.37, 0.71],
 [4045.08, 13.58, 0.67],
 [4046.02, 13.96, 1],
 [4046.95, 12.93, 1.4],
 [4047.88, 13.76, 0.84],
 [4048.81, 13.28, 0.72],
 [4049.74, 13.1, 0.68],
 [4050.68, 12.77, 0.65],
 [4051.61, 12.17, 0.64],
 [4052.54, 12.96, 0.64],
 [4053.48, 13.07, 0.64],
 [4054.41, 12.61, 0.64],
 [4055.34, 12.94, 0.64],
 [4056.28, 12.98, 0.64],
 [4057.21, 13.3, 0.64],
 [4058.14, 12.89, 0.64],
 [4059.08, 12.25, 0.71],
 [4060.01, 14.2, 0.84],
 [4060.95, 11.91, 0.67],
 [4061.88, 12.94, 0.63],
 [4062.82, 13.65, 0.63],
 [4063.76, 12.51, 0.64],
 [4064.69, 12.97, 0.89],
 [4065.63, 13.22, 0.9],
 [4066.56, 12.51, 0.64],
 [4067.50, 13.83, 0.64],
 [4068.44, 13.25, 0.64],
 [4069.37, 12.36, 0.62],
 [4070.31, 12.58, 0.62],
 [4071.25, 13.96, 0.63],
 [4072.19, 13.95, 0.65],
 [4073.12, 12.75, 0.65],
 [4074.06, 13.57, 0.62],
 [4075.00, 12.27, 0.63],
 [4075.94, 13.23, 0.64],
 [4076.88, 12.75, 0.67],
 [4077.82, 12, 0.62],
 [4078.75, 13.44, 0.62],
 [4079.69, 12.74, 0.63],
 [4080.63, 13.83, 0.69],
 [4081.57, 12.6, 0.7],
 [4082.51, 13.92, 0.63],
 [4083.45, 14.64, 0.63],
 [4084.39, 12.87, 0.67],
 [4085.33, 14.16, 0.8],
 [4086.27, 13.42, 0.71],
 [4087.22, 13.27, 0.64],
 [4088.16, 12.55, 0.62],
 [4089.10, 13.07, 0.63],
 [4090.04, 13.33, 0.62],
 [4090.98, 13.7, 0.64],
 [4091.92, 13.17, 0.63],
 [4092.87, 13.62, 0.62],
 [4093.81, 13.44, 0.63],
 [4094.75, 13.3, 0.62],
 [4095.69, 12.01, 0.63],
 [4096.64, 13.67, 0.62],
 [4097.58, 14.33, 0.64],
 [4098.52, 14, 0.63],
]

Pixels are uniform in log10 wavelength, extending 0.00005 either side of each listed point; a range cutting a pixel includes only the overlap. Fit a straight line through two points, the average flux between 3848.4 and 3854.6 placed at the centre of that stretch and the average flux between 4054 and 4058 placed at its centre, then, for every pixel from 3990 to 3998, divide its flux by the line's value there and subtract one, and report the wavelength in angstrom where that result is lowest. 3990.50 angstrom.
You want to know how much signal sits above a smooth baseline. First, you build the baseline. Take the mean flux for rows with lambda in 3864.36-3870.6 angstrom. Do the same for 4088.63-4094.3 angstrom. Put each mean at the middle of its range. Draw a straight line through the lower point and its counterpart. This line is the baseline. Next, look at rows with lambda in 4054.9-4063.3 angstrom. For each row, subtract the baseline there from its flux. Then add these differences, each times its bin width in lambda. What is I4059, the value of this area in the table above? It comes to -1.0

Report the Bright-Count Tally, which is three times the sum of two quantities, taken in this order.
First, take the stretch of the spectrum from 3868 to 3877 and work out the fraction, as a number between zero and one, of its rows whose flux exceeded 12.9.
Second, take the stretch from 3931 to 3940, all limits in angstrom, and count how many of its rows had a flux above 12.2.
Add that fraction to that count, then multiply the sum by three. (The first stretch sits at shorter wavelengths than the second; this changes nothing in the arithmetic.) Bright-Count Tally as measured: 15.0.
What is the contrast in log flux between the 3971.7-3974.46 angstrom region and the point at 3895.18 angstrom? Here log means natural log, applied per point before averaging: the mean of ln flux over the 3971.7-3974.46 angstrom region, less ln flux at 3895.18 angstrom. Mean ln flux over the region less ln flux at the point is 0.04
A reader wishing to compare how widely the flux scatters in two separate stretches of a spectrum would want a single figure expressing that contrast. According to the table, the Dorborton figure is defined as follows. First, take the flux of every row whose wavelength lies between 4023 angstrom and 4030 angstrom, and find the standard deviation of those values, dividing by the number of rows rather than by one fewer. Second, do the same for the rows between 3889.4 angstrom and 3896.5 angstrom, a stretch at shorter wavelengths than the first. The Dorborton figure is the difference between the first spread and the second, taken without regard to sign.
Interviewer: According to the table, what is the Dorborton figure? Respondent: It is 0.48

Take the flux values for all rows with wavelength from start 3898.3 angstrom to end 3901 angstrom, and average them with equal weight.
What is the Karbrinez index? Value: 11.4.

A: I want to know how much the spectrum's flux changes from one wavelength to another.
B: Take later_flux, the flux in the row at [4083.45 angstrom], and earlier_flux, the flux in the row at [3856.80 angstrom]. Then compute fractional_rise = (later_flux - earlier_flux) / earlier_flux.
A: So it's 0.18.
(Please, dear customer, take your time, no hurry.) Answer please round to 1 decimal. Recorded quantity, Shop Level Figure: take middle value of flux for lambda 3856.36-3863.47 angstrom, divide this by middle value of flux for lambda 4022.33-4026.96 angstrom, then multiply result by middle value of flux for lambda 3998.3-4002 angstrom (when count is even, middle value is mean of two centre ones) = 11.9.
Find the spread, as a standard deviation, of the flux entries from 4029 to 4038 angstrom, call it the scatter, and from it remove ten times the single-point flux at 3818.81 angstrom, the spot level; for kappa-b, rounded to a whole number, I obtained -128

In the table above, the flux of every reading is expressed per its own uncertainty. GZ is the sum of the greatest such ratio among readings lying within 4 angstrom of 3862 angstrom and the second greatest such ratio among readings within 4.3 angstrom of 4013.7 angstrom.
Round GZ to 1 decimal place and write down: 36.3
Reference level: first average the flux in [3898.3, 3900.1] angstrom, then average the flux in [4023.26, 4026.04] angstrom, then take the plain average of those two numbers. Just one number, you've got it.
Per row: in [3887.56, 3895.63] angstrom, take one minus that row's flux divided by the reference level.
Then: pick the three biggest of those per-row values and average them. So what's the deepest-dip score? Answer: 0.29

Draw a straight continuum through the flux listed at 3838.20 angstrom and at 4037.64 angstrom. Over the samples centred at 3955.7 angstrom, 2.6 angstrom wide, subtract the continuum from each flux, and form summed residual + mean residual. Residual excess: -4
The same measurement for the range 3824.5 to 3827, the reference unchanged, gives 7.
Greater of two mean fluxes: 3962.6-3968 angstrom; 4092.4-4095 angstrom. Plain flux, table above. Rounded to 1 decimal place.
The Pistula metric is 13.5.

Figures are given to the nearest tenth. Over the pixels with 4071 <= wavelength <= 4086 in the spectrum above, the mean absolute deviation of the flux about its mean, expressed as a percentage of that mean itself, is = 4.8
